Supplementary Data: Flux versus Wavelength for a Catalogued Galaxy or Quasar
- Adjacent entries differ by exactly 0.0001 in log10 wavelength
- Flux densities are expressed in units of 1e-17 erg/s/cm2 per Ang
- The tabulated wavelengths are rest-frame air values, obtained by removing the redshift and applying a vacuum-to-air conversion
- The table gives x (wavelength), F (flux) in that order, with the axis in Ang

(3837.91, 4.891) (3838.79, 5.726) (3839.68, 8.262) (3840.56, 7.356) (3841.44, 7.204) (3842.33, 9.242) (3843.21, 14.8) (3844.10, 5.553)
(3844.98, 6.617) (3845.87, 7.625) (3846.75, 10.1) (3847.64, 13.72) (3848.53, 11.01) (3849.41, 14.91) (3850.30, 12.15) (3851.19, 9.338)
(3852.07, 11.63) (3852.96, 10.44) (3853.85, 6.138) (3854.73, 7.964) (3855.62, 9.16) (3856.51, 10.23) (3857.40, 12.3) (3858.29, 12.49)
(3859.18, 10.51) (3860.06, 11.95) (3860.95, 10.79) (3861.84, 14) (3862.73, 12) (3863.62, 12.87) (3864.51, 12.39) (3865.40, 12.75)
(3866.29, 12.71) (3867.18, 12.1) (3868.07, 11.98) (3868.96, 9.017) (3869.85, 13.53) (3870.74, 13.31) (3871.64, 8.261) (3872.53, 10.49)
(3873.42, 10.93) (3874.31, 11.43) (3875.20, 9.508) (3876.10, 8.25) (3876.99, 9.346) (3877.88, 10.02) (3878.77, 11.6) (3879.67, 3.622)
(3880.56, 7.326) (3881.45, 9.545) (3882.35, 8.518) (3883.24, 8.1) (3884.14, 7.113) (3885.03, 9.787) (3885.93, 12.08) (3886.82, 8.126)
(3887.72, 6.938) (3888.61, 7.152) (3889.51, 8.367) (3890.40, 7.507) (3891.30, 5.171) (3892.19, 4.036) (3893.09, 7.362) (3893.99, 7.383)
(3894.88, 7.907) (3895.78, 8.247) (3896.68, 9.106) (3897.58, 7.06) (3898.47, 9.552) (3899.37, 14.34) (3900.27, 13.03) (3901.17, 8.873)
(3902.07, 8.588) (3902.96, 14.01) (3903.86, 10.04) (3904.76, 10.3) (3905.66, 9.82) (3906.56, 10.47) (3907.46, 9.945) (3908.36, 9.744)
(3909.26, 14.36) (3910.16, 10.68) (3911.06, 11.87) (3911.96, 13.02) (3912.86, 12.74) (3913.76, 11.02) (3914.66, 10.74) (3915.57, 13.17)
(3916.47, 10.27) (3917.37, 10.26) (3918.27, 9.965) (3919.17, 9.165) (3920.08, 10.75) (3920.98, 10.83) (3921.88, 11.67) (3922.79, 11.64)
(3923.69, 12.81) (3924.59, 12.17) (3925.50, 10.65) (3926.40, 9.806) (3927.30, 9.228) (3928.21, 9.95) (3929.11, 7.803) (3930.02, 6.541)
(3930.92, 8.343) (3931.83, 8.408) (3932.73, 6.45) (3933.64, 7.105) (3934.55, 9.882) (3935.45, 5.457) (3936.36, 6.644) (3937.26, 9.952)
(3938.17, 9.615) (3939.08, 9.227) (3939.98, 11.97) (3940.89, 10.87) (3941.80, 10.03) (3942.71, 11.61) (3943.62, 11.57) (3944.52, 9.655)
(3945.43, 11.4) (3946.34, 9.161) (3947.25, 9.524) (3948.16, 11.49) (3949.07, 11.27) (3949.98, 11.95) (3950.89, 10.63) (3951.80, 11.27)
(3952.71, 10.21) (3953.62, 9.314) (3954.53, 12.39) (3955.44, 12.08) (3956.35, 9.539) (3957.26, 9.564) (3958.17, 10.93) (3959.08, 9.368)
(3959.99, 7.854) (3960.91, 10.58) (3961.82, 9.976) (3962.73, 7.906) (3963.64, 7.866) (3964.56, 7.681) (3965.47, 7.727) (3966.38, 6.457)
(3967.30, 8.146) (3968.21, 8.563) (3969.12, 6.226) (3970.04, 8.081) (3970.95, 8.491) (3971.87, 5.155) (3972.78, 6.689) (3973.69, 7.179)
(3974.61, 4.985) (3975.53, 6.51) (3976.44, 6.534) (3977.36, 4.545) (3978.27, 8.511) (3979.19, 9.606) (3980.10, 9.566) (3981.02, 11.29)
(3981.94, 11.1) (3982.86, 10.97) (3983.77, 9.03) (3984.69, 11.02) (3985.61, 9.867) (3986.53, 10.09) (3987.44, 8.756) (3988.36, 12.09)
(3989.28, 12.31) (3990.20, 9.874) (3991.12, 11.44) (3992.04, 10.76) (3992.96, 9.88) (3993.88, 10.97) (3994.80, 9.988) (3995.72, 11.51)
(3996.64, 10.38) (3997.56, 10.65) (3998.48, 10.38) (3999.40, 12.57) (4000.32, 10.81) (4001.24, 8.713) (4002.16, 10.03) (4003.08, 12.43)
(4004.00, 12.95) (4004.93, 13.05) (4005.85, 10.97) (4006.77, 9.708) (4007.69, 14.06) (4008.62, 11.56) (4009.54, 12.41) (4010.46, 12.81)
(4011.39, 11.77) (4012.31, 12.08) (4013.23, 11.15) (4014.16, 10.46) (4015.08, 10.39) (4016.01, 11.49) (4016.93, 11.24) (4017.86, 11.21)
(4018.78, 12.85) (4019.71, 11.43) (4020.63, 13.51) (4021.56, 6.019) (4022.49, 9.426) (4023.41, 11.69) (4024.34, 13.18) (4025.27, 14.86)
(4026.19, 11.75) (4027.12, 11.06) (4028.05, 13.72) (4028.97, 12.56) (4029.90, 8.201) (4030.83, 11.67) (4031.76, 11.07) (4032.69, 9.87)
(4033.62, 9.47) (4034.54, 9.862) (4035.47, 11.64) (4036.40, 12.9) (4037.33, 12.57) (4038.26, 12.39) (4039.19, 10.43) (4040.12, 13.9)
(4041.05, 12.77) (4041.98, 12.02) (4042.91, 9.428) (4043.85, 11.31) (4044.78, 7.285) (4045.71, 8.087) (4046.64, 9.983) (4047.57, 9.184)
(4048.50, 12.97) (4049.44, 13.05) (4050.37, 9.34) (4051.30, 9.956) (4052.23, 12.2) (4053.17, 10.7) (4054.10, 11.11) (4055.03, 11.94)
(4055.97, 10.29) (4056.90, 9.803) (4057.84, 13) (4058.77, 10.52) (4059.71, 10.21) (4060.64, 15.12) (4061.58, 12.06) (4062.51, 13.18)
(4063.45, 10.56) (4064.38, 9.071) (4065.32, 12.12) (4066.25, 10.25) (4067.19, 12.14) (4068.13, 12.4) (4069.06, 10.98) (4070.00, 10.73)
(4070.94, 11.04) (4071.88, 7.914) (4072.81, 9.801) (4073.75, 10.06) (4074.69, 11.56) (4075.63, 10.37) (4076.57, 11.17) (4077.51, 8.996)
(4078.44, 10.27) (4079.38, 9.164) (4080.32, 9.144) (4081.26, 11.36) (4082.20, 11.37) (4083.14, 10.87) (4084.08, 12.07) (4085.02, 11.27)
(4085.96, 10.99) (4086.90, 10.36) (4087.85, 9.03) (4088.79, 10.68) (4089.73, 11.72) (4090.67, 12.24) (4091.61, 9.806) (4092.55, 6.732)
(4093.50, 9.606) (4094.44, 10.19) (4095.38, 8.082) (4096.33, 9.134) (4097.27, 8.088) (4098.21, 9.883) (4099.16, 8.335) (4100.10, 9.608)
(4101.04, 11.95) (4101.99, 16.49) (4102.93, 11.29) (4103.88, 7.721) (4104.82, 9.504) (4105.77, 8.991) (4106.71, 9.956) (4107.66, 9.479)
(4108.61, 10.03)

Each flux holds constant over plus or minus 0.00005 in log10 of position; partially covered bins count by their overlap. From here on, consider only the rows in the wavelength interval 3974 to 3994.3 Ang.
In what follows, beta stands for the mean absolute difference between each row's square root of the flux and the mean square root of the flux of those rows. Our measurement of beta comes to 0.28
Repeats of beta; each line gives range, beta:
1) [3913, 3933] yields 0.22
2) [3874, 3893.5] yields 0.29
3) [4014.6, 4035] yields 0.22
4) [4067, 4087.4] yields 0.14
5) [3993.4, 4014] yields 0.16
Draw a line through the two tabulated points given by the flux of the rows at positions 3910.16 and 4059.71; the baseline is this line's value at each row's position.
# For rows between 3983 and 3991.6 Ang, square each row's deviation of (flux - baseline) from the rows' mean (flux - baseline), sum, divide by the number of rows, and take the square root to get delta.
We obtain 1.2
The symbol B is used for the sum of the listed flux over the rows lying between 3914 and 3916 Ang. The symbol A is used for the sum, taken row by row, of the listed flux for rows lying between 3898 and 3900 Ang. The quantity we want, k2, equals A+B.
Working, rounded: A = 24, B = 24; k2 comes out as 47.8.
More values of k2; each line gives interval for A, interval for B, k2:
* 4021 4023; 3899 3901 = 42.8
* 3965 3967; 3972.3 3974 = 28.1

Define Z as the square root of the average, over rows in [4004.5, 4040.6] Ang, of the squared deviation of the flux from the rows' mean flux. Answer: 1.68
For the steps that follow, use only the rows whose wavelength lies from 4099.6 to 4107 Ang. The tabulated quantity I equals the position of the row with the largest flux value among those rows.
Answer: 4101.99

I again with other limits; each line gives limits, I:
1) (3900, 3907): 3902.96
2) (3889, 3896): 3889.51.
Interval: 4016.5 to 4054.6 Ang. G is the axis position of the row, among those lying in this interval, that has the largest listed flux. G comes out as 4025.27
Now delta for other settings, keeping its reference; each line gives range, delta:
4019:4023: 2.8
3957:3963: 1.1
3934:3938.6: 1.9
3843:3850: 3.5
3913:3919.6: 1.2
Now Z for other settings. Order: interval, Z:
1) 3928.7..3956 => 1.88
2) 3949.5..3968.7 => 1.63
